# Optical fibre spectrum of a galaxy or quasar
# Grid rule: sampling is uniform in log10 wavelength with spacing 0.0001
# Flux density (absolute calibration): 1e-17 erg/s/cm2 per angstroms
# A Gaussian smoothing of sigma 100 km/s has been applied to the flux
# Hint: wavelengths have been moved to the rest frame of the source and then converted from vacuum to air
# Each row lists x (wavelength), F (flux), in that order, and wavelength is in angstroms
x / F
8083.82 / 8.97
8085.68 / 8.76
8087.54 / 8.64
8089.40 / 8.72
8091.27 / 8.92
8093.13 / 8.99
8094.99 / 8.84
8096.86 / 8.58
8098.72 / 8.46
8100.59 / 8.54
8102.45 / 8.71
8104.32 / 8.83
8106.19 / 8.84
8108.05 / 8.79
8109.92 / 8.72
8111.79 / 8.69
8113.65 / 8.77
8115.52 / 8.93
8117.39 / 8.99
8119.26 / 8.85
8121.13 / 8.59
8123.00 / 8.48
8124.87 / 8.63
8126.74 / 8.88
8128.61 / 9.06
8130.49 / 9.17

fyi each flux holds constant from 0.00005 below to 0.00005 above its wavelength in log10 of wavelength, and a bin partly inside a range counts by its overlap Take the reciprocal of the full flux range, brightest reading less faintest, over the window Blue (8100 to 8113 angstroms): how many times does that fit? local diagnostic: 3.3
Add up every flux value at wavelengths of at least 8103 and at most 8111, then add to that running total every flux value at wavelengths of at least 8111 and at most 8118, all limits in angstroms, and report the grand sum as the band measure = 70.6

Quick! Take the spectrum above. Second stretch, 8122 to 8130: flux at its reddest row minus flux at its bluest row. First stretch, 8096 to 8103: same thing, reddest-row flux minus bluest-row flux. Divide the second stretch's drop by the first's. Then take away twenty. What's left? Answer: -15.5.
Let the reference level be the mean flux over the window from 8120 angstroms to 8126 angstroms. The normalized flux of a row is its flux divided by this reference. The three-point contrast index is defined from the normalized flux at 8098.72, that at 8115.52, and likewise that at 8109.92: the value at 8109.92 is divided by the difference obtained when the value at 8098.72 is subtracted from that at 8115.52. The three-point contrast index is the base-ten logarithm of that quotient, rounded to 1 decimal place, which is 1.3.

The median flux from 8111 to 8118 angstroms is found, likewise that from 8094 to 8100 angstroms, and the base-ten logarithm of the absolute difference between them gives -0.57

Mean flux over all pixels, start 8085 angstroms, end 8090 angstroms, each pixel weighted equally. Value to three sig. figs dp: 8.71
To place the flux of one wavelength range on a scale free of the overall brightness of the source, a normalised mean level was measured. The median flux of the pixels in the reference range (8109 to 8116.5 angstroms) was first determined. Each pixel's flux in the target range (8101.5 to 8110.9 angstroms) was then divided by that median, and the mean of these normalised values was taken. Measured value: 1.00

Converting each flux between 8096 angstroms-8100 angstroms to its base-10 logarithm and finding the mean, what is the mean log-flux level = 0.930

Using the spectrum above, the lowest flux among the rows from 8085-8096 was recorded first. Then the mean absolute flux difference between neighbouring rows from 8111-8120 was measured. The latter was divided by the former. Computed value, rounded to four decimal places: 0.0127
